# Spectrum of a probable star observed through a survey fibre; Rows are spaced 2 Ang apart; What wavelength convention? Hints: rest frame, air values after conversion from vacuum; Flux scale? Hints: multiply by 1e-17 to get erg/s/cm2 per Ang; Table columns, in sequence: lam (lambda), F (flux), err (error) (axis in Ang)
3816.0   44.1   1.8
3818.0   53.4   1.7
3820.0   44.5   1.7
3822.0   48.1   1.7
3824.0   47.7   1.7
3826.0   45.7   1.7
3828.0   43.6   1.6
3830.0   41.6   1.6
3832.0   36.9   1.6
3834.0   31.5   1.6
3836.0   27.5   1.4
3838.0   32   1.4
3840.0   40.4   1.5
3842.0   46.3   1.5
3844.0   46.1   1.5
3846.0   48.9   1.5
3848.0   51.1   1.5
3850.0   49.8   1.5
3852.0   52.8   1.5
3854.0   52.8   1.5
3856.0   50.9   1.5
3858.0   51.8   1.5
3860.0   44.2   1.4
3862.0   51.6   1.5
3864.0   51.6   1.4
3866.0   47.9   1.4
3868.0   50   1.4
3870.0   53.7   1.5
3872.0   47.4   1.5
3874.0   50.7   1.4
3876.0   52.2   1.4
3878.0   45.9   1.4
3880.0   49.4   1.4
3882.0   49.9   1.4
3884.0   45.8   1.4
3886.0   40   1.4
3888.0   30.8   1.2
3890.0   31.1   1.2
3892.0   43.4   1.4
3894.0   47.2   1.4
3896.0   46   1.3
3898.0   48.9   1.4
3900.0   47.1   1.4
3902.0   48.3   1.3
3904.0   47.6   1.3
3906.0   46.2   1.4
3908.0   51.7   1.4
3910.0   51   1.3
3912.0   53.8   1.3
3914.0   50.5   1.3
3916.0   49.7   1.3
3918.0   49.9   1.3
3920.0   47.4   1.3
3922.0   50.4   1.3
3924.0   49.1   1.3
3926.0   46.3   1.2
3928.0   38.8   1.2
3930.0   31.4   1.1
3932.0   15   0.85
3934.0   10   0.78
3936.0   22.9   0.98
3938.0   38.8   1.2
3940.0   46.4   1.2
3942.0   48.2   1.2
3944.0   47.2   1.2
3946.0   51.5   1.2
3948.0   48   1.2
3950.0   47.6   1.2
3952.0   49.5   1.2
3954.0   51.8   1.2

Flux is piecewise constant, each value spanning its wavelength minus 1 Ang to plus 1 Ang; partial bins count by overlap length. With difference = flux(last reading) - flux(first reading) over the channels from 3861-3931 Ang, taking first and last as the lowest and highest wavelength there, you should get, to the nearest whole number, -20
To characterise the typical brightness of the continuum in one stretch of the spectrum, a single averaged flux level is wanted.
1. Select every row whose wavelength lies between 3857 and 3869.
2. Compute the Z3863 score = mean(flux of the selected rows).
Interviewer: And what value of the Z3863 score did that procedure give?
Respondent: 50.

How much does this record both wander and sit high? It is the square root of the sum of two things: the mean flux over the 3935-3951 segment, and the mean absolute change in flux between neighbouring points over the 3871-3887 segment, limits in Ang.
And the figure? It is 6.88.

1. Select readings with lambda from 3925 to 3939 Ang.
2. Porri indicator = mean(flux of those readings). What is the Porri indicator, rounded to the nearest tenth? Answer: 29.0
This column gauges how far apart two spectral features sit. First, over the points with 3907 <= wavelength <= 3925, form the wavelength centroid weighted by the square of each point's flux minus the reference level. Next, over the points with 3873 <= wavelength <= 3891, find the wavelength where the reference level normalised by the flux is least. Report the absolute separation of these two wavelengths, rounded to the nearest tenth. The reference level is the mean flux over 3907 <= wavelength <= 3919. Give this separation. 42.0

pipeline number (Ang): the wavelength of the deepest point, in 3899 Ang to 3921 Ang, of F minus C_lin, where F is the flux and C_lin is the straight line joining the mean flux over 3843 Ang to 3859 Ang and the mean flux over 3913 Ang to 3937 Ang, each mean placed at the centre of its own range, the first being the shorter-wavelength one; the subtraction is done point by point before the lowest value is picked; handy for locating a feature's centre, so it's 3900.0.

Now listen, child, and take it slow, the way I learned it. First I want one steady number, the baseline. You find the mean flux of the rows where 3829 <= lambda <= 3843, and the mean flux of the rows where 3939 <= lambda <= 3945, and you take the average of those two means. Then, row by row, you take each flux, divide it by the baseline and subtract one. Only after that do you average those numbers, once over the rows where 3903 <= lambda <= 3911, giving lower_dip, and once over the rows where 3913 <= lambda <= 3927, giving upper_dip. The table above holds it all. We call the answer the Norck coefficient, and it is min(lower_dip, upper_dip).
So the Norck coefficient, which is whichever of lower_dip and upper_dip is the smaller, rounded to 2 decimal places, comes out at 0.17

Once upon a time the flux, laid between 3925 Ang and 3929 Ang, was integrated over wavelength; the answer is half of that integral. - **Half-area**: 85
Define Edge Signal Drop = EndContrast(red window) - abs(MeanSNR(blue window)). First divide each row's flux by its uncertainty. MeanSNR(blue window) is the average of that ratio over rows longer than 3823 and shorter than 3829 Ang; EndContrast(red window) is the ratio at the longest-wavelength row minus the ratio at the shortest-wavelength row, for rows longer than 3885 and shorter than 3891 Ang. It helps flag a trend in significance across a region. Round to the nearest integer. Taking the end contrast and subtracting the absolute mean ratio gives -30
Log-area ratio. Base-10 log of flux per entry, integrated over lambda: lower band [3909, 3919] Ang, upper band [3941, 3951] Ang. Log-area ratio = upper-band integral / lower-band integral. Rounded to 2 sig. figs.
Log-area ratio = 0.99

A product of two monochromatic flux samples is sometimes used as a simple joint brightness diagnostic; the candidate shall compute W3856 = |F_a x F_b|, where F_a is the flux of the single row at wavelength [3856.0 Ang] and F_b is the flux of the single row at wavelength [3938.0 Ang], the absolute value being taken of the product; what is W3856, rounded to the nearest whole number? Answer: 1975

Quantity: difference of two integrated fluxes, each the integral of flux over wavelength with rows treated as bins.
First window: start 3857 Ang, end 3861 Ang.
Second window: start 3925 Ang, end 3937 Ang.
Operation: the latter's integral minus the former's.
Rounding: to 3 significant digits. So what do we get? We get 137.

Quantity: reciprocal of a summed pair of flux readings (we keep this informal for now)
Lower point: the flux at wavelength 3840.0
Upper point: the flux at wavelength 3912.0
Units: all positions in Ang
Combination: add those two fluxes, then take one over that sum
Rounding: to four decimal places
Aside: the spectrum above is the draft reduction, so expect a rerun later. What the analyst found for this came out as 0.0106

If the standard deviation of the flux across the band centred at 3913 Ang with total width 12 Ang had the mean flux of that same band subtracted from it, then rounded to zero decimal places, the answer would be -50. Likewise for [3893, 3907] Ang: -46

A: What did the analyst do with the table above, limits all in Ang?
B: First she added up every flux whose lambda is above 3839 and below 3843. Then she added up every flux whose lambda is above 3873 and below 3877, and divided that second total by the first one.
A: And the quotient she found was 1.19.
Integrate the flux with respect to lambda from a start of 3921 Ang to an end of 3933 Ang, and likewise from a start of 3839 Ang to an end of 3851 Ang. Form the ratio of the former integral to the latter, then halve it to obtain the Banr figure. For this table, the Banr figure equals 0.41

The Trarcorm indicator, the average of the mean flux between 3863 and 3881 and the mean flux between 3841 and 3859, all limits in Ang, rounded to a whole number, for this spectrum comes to 50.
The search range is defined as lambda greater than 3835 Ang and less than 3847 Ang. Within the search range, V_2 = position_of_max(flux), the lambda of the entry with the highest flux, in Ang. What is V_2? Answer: 3846.0 Ang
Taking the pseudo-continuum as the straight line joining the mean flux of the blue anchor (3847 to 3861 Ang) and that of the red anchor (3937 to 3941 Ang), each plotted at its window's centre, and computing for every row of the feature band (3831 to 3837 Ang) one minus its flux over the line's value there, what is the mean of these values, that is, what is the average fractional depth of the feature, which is 0.39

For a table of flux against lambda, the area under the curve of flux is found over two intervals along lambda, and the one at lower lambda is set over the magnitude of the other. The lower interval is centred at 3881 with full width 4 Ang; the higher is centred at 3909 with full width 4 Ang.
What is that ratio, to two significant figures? 0.97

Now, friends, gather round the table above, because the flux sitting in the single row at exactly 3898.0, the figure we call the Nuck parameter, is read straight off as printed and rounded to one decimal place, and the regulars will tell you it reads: 48.9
